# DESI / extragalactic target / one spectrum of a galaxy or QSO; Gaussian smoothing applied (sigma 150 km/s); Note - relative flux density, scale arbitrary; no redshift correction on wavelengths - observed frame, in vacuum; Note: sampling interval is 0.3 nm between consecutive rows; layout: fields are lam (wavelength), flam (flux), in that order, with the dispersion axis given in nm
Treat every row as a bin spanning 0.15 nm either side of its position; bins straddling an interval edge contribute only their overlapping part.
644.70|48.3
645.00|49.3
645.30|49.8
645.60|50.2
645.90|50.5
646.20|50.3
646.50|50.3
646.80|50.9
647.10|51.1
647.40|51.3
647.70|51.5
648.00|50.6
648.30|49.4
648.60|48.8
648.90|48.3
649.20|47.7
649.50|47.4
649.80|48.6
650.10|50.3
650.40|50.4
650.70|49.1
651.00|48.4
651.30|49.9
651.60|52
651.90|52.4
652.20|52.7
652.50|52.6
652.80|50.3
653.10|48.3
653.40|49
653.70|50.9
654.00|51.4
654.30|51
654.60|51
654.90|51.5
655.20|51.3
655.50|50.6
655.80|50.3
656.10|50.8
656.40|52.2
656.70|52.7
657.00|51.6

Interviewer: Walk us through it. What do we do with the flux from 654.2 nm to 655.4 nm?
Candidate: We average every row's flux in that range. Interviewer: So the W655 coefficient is 51.2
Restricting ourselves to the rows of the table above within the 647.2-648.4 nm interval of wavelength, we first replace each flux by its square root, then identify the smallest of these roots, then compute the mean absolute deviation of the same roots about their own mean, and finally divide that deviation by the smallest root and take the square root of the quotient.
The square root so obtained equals 0.084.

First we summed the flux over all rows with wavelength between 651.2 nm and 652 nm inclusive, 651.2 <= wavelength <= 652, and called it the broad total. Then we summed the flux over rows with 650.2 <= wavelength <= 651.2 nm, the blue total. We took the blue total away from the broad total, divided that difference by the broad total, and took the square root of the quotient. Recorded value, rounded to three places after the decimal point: 0.204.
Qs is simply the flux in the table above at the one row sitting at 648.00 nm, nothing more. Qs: 50.6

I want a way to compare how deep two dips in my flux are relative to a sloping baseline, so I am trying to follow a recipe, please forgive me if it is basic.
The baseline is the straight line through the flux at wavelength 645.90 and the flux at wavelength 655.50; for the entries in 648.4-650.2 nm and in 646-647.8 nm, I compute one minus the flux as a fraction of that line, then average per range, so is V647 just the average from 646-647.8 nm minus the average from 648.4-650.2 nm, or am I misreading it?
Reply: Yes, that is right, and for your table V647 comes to -0.048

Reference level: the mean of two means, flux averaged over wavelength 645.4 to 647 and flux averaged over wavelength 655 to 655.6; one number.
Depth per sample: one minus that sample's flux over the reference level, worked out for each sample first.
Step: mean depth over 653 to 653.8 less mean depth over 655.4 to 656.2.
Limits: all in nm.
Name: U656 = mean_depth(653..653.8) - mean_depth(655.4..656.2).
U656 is 0.023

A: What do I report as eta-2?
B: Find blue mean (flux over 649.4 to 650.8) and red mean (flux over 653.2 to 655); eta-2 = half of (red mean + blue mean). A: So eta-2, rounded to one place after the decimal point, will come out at 50.0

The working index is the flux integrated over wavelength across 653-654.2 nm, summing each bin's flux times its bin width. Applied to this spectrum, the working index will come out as 60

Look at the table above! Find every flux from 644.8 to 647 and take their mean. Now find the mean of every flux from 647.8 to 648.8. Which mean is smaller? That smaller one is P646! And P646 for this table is 49.6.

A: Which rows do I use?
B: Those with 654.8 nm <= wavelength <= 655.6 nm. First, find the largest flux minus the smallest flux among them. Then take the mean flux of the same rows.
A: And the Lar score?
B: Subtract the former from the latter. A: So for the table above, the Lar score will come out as 50.2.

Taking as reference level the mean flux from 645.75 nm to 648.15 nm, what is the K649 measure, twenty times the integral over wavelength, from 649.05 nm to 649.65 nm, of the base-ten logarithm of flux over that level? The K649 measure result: -0.35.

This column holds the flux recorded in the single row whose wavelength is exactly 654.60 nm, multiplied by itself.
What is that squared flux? 2601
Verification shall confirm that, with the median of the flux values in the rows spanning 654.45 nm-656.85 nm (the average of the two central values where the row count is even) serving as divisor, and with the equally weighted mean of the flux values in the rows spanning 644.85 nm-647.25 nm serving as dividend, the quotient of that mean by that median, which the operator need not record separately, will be 0.98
